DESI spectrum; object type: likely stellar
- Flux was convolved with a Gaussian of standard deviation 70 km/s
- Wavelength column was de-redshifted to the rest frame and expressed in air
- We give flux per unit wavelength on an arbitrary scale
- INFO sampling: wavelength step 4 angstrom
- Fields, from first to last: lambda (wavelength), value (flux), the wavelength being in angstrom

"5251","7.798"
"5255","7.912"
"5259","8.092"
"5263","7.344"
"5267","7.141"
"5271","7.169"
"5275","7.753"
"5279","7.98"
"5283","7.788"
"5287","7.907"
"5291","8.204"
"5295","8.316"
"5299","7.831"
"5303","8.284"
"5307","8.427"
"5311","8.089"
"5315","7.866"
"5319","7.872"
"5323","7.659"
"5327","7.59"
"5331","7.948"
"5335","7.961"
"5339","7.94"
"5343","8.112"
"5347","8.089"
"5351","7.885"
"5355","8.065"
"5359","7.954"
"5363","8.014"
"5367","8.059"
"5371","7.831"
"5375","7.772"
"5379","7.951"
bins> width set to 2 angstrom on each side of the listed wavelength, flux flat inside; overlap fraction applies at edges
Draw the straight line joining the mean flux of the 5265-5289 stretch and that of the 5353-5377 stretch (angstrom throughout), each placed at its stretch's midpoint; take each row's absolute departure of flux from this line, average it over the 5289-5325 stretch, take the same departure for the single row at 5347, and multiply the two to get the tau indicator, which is 0.074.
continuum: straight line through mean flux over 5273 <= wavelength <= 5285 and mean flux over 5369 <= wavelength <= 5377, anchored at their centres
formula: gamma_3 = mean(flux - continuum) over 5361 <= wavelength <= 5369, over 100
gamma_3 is 0.0023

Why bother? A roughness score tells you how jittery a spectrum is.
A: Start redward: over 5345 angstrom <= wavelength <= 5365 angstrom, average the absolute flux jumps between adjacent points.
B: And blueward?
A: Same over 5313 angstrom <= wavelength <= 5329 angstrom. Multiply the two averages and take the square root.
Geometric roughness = 0.12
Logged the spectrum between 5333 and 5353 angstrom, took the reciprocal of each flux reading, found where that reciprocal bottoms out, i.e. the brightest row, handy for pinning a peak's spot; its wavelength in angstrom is 5343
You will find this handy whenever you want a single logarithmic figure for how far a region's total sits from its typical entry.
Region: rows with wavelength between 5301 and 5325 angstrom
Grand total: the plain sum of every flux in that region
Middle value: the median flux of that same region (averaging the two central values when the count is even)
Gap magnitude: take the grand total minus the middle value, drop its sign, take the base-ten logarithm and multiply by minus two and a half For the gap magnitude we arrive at -4.01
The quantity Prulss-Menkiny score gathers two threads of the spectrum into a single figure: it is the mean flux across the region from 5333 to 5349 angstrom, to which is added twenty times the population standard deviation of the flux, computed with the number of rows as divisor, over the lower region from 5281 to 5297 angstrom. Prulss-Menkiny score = 12.3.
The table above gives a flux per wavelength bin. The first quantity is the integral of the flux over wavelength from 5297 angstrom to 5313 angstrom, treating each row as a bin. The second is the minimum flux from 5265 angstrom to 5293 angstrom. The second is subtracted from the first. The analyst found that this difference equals 123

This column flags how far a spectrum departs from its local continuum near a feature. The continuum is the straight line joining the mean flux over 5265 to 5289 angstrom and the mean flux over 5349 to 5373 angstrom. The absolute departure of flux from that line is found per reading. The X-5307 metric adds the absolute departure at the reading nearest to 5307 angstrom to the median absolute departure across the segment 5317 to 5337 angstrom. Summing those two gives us 0.78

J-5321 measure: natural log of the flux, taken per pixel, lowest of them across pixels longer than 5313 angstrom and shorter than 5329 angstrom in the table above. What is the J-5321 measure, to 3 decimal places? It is 2.027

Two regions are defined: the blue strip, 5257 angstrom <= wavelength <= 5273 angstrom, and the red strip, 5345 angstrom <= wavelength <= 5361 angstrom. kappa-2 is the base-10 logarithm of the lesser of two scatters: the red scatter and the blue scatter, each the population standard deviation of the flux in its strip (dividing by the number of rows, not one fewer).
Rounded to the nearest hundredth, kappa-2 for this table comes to -1.08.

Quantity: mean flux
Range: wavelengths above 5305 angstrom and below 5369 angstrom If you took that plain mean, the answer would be 7.97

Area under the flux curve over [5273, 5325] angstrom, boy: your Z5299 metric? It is 416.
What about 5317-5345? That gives 220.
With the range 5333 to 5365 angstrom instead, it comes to 256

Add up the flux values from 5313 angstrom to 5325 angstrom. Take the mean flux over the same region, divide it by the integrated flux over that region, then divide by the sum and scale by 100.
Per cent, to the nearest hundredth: 0.36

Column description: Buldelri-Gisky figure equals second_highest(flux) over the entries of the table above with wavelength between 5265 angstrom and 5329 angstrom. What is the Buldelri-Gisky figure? 8.316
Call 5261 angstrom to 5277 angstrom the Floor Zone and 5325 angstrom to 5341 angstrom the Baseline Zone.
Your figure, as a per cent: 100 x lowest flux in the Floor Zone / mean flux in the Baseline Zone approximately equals 91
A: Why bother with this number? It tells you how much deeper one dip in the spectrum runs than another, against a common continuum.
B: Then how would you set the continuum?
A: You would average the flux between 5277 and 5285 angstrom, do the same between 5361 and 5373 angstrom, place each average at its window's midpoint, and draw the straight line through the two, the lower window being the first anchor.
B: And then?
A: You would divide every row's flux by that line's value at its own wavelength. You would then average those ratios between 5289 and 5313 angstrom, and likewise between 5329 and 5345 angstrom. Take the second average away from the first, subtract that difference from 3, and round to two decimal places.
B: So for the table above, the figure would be 2.97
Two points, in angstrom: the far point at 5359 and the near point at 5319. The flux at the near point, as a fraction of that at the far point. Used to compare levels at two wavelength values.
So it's 0.99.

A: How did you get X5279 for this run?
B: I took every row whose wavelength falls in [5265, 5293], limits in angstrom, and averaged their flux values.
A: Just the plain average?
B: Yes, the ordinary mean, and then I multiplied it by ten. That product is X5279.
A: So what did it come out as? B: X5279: 77.1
